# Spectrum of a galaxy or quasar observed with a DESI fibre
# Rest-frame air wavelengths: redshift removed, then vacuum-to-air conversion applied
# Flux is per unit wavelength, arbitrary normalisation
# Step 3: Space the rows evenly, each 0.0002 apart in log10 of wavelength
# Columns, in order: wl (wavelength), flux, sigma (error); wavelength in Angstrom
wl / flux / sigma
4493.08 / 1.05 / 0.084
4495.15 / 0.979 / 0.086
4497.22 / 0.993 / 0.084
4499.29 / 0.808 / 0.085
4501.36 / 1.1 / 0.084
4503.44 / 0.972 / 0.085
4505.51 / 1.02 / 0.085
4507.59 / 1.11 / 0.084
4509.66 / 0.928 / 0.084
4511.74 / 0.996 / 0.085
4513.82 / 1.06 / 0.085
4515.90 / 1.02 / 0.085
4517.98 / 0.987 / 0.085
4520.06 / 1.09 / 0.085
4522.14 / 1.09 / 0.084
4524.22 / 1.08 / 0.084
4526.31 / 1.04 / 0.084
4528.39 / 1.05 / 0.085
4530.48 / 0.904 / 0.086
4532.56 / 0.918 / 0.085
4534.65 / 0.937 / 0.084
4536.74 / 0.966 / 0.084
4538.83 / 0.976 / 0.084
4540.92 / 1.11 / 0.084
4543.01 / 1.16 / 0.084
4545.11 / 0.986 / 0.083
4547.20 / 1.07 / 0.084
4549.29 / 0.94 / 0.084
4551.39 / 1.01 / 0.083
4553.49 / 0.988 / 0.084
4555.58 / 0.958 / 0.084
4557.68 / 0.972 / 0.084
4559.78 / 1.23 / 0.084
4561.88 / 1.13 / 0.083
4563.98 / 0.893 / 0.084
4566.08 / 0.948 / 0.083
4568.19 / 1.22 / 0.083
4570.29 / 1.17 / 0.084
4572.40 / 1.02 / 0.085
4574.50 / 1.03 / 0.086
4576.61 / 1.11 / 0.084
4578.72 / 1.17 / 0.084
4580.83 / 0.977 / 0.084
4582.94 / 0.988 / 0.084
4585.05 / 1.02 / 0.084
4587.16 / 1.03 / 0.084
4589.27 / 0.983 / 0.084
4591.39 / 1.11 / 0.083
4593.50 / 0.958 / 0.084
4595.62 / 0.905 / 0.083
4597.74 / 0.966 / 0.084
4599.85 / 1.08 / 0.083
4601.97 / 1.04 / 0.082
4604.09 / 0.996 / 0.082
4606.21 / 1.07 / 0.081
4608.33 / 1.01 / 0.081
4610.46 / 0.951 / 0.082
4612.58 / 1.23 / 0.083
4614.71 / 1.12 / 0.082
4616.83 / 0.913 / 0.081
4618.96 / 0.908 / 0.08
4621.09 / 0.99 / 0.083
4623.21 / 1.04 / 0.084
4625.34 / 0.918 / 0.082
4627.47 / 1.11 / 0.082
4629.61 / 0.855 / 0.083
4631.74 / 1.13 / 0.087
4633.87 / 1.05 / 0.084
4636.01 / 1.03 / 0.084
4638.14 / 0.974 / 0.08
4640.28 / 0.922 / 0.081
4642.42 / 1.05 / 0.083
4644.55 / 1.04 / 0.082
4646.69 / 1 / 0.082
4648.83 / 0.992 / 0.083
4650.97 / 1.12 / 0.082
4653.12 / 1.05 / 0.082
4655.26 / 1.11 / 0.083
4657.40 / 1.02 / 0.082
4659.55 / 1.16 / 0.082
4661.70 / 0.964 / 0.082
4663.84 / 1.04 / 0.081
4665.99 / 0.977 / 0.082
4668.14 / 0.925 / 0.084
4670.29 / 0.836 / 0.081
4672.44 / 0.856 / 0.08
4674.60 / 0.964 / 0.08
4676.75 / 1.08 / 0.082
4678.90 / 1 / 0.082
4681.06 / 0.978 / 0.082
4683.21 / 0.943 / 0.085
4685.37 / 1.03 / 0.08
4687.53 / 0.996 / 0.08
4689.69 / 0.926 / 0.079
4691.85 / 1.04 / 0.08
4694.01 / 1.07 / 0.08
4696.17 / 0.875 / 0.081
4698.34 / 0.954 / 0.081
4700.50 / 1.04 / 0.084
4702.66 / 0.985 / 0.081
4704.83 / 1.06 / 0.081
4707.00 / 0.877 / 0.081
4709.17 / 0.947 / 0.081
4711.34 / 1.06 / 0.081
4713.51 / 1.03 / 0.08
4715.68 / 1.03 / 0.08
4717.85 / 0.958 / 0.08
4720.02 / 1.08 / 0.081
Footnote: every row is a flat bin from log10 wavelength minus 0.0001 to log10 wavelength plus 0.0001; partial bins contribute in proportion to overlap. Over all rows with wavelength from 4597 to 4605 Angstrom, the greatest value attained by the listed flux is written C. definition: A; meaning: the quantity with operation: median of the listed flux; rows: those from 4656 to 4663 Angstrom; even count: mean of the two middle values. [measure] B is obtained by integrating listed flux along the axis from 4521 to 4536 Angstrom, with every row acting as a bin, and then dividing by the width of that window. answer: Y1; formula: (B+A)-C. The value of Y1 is 0.94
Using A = 1.020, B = 1.00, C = 1.08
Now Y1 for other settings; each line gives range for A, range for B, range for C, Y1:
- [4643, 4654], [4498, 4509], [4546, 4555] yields 0.97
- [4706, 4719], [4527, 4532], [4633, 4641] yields 0.92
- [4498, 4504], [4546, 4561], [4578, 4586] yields 0.83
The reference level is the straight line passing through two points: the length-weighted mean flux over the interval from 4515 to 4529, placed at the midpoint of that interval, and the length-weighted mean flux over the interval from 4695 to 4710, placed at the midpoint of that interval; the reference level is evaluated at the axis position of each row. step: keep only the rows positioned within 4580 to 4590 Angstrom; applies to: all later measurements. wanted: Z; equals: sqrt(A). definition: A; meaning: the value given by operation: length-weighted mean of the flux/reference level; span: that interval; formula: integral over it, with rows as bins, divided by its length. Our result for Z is 0.990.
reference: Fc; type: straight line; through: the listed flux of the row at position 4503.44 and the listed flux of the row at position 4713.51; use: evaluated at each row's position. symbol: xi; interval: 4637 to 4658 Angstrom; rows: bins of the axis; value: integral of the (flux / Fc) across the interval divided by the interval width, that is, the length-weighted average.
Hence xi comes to 1.02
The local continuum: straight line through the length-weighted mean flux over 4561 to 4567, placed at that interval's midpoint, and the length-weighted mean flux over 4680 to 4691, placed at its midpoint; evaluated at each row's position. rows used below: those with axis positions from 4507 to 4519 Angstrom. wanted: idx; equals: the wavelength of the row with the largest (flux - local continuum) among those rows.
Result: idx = 4507.59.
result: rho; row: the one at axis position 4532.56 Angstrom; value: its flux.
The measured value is 0.918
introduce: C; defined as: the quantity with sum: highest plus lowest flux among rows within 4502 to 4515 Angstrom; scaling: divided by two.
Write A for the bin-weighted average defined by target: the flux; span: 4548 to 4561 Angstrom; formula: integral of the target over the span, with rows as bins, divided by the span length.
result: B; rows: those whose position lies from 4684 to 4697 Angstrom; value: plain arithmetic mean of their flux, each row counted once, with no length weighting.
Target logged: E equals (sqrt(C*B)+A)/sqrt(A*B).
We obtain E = 2.01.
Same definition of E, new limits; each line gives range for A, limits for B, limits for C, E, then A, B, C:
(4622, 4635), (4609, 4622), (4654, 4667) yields 2.02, 1.02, 1.02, 1.06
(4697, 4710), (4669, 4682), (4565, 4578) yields 2.07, 0.98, 0.95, 1.08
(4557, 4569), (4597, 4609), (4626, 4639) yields 1.98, 1.06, 1.03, 0.99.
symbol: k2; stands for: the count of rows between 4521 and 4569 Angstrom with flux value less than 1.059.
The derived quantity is 15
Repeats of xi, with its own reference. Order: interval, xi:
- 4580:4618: 1.02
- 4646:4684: 0.98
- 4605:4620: 1.03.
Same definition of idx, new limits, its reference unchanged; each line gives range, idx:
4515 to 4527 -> 4522.14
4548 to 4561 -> 4559.78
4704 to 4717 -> 4711.34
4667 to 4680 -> 4676.75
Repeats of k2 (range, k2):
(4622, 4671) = 18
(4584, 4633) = 16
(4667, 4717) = 19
